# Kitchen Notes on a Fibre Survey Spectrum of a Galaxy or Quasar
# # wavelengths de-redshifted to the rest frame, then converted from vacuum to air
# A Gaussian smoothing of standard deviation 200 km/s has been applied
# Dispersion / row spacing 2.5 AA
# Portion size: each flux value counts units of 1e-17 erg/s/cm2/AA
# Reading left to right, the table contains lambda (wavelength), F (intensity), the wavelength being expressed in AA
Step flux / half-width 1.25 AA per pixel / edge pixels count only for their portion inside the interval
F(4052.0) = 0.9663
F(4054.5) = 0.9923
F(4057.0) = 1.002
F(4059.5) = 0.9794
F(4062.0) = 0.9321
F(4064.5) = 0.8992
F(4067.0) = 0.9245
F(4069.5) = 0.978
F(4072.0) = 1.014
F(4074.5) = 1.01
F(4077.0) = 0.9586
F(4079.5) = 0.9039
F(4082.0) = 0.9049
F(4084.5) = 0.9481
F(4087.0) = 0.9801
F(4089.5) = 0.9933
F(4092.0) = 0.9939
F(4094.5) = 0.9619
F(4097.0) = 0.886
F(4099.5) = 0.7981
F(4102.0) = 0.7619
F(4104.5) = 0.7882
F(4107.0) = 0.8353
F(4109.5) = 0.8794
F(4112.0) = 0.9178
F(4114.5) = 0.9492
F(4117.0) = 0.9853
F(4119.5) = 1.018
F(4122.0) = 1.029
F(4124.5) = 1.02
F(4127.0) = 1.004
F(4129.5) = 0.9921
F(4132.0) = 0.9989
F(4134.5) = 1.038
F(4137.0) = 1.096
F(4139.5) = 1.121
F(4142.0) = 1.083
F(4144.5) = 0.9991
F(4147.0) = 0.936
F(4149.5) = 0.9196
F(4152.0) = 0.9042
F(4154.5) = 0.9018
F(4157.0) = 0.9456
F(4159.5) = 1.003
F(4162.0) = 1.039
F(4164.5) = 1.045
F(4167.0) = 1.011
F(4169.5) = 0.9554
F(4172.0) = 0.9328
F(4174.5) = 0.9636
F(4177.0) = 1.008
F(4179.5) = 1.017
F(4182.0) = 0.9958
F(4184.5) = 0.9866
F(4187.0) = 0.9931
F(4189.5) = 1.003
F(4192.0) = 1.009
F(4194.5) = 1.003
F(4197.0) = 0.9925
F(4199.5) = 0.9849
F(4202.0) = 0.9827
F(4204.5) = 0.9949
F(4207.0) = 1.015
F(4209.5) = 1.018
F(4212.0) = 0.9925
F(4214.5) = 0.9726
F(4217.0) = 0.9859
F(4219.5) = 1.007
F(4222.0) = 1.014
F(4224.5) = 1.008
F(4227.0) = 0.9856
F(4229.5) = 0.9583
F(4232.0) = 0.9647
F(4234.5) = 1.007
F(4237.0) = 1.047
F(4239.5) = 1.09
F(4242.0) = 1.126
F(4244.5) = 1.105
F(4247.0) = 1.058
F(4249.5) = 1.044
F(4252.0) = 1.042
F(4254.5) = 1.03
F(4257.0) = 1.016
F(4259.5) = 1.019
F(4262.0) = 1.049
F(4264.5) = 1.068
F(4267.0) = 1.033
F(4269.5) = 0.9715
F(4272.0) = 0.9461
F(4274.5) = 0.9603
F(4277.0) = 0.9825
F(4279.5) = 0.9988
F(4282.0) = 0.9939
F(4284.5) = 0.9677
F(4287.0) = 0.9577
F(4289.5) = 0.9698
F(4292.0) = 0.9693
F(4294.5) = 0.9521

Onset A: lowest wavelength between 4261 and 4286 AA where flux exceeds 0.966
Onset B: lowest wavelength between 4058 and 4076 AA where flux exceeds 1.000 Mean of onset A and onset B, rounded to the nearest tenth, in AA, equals 4167.0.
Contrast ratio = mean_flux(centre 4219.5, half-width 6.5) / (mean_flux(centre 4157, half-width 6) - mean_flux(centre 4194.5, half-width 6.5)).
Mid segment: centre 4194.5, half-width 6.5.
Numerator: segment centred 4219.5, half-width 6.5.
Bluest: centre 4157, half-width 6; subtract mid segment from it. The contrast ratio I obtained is -25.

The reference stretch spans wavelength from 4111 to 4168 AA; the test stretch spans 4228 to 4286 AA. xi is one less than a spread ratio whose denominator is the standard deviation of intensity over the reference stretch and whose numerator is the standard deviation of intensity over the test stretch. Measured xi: -0.18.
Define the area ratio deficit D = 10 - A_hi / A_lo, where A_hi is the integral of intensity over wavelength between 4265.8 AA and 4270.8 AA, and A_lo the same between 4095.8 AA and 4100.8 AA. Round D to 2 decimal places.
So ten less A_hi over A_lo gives 8.81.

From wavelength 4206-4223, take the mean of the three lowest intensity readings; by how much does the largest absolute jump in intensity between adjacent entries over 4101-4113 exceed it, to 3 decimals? -0.937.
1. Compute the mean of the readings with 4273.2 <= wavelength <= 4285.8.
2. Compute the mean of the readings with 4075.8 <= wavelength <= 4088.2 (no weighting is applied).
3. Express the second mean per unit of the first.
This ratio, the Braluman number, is 0.96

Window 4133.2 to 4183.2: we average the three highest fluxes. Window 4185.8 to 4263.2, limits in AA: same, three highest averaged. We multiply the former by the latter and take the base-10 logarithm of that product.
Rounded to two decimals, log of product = 0.09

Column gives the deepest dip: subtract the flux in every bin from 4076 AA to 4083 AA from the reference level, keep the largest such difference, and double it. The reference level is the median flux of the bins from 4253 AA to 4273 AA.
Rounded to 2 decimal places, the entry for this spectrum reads 0.24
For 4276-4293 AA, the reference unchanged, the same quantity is 0.13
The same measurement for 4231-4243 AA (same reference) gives 0.12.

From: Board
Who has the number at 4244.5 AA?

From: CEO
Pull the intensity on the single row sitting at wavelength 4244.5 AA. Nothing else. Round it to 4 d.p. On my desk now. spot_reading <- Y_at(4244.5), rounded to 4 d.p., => 1.1050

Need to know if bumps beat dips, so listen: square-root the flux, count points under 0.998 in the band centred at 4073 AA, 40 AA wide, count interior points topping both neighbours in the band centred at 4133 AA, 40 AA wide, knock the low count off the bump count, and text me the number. -11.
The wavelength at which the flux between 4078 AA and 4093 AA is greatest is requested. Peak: 4092.0 AA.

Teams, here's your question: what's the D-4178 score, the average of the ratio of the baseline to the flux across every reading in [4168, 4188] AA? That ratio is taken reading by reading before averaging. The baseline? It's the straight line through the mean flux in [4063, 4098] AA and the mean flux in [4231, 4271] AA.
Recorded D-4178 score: 1.024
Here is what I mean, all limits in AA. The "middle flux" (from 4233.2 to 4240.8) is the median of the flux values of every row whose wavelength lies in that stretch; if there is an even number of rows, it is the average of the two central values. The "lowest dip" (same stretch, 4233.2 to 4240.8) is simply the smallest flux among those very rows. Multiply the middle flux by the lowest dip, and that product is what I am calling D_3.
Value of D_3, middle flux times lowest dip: 1.05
